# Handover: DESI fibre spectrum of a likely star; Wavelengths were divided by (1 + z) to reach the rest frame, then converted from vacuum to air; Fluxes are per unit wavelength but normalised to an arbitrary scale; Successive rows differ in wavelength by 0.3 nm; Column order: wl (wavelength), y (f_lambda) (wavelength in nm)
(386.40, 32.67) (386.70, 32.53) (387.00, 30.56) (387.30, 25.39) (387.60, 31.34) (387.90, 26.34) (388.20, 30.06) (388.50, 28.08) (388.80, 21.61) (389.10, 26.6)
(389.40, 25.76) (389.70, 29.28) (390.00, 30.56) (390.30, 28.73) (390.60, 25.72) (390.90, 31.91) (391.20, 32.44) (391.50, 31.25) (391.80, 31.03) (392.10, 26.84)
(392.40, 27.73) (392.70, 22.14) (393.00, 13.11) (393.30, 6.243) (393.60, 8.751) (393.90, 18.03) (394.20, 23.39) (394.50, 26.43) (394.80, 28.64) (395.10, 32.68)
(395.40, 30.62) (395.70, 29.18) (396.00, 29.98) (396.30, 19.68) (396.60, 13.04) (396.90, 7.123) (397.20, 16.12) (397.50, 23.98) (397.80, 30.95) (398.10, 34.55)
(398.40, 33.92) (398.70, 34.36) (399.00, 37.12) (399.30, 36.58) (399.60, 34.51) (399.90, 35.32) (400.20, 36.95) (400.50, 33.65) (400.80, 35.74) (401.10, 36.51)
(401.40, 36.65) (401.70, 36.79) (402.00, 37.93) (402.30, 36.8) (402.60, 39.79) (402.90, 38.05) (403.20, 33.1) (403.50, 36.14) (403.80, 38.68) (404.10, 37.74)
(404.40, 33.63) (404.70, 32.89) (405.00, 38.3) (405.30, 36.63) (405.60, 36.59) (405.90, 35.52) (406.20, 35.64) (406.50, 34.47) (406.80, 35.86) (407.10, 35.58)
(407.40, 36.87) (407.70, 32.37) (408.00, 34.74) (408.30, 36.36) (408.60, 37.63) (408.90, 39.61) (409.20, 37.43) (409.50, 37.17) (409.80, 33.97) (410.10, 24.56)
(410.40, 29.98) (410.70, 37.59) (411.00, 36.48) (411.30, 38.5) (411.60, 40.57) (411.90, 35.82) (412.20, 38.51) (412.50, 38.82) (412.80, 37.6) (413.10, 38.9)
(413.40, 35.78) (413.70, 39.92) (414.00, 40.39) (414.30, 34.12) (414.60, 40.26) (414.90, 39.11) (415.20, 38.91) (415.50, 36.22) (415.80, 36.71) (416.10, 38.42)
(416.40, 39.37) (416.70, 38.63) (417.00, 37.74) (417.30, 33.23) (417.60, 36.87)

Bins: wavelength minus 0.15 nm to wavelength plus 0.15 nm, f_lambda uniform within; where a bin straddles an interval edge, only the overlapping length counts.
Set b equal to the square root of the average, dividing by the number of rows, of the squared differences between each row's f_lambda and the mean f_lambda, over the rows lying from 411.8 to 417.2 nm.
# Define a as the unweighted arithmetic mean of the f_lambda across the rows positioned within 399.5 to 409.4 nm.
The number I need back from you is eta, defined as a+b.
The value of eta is 38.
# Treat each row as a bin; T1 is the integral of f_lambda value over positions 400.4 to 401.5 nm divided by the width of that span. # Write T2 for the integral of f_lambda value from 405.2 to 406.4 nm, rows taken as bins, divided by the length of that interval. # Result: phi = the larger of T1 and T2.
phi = 36.0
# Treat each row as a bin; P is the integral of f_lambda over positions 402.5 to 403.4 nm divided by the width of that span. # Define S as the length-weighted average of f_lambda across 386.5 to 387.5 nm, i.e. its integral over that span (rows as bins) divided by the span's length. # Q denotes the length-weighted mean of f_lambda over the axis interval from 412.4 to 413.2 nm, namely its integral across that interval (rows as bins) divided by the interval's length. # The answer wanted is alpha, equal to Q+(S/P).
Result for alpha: 39.2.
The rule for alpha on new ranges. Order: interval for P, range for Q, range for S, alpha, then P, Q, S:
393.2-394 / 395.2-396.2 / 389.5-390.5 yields 32.2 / 11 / 29.6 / 29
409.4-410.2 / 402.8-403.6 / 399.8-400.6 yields 36.7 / 32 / 35.6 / 35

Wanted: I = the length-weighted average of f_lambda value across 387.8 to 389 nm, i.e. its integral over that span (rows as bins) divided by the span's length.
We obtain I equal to 27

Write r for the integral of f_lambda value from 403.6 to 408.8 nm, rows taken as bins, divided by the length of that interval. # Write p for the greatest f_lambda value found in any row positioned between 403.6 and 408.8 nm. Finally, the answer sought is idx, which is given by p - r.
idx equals 2.8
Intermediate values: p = 38.68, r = 35.9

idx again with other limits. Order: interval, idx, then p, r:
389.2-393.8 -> 7.7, 32.44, 24.7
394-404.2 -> 8.3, 39.79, 31.5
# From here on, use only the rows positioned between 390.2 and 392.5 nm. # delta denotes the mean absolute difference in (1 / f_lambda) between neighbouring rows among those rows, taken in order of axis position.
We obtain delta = 0.0028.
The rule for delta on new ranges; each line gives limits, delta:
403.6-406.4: 0.0014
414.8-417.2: 0.0008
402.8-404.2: 0.0022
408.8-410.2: 0.0039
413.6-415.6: 0.0020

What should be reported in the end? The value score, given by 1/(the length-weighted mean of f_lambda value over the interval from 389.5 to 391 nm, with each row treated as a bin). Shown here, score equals 0.034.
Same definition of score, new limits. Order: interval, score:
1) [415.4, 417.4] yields 0.027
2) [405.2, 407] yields 0.028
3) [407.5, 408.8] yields 0.028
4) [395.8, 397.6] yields 0.054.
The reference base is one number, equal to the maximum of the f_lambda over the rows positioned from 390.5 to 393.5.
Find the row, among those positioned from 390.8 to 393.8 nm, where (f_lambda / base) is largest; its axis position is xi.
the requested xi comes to 391.20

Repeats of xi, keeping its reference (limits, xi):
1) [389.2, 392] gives 391.20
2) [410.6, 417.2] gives 411.60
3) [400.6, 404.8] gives 402.60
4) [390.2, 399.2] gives 399.00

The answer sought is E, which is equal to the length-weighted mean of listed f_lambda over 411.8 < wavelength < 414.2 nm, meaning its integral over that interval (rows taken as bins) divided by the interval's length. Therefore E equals 38.2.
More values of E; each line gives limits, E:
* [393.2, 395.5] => 22.0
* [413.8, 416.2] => 38.0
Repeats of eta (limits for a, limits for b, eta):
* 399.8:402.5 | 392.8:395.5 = 45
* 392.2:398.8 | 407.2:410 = 25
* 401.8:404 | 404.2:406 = 39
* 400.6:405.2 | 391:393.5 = 45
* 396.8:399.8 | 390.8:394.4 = 38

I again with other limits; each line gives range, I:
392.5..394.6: 17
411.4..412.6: 38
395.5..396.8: 23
